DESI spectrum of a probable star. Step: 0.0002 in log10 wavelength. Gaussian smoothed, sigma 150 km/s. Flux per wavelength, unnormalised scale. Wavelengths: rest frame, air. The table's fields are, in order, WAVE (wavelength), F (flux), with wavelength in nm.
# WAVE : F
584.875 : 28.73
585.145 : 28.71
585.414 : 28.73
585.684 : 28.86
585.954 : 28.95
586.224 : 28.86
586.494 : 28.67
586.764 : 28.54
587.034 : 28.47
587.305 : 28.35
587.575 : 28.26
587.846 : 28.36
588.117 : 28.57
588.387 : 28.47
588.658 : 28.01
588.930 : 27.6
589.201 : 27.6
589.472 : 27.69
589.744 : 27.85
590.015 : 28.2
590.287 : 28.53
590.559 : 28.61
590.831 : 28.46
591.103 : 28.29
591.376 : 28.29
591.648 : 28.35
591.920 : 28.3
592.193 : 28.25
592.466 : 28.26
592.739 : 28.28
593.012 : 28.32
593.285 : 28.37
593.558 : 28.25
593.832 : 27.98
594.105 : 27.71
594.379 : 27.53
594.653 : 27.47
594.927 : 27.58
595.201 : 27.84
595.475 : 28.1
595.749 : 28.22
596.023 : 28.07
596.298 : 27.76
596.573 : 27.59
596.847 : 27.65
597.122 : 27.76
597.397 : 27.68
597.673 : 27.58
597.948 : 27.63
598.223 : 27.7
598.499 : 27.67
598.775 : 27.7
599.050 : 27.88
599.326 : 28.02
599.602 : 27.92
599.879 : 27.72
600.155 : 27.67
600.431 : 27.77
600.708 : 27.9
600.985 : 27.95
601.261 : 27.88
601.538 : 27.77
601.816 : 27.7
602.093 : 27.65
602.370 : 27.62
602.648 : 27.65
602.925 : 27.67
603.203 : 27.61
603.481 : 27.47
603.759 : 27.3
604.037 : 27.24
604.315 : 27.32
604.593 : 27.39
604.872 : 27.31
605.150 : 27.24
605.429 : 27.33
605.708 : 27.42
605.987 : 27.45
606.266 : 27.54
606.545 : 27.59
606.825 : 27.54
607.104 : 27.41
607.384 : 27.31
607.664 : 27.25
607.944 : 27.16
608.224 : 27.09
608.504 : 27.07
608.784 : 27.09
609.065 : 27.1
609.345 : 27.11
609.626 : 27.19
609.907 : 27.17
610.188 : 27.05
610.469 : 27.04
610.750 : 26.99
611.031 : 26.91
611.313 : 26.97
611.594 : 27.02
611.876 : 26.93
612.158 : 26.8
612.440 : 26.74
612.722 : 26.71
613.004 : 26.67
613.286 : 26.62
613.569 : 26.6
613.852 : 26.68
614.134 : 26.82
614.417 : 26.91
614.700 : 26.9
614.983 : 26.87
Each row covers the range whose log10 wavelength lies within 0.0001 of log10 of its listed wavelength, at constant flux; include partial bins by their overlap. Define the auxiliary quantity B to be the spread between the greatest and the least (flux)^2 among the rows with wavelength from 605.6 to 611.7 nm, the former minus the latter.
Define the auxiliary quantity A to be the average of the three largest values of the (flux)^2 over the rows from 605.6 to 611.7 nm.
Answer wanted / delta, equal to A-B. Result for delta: 722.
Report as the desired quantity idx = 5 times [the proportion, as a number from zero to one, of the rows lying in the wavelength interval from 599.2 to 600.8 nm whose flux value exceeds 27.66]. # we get 5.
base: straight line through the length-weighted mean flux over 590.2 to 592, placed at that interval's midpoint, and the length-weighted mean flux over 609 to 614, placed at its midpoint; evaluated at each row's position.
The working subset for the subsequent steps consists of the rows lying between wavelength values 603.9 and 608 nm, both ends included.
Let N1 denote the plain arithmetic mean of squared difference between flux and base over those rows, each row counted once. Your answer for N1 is 0.03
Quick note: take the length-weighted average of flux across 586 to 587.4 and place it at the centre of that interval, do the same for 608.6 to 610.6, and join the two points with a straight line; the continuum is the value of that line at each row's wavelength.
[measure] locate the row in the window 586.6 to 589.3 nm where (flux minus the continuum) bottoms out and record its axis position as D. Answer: 588.930 nm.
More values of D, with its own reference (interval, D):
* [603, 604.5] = 604.037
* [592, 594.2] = 594.105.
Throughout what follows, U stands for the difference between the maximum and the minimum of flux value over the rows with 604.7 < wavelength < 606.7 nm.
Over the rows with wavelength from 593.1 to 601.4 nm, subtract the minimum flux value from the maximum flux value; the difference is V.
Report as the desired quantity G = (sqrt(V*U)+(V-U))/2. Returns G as 0.56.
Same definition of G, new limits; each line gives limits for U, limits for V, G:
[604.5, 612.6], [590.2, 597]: 0.64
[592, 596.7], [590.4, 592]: -0.02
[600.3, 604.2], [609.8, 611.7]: -0.01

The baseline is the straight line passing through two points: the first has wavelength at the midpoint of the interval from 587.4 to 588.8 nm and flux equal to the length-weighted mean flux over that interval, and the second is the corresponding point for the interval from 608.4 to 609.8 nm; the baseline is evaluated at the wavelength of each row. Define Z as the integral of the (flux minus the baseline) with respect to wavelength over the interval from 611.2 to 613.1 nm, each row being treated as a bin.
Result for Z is -0.2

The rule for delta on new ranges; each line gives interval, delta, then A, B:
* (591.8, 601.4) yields 752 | 803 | 50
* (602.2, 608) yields 736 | 764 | 28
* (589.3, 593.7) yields 762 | 814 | 52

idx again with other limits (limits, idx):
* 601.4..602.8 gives 2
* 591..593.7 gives 5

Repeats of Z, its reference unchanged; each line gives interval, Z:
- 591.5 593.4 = 0.4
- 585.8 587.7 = 0.3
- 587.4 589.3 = -0.3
